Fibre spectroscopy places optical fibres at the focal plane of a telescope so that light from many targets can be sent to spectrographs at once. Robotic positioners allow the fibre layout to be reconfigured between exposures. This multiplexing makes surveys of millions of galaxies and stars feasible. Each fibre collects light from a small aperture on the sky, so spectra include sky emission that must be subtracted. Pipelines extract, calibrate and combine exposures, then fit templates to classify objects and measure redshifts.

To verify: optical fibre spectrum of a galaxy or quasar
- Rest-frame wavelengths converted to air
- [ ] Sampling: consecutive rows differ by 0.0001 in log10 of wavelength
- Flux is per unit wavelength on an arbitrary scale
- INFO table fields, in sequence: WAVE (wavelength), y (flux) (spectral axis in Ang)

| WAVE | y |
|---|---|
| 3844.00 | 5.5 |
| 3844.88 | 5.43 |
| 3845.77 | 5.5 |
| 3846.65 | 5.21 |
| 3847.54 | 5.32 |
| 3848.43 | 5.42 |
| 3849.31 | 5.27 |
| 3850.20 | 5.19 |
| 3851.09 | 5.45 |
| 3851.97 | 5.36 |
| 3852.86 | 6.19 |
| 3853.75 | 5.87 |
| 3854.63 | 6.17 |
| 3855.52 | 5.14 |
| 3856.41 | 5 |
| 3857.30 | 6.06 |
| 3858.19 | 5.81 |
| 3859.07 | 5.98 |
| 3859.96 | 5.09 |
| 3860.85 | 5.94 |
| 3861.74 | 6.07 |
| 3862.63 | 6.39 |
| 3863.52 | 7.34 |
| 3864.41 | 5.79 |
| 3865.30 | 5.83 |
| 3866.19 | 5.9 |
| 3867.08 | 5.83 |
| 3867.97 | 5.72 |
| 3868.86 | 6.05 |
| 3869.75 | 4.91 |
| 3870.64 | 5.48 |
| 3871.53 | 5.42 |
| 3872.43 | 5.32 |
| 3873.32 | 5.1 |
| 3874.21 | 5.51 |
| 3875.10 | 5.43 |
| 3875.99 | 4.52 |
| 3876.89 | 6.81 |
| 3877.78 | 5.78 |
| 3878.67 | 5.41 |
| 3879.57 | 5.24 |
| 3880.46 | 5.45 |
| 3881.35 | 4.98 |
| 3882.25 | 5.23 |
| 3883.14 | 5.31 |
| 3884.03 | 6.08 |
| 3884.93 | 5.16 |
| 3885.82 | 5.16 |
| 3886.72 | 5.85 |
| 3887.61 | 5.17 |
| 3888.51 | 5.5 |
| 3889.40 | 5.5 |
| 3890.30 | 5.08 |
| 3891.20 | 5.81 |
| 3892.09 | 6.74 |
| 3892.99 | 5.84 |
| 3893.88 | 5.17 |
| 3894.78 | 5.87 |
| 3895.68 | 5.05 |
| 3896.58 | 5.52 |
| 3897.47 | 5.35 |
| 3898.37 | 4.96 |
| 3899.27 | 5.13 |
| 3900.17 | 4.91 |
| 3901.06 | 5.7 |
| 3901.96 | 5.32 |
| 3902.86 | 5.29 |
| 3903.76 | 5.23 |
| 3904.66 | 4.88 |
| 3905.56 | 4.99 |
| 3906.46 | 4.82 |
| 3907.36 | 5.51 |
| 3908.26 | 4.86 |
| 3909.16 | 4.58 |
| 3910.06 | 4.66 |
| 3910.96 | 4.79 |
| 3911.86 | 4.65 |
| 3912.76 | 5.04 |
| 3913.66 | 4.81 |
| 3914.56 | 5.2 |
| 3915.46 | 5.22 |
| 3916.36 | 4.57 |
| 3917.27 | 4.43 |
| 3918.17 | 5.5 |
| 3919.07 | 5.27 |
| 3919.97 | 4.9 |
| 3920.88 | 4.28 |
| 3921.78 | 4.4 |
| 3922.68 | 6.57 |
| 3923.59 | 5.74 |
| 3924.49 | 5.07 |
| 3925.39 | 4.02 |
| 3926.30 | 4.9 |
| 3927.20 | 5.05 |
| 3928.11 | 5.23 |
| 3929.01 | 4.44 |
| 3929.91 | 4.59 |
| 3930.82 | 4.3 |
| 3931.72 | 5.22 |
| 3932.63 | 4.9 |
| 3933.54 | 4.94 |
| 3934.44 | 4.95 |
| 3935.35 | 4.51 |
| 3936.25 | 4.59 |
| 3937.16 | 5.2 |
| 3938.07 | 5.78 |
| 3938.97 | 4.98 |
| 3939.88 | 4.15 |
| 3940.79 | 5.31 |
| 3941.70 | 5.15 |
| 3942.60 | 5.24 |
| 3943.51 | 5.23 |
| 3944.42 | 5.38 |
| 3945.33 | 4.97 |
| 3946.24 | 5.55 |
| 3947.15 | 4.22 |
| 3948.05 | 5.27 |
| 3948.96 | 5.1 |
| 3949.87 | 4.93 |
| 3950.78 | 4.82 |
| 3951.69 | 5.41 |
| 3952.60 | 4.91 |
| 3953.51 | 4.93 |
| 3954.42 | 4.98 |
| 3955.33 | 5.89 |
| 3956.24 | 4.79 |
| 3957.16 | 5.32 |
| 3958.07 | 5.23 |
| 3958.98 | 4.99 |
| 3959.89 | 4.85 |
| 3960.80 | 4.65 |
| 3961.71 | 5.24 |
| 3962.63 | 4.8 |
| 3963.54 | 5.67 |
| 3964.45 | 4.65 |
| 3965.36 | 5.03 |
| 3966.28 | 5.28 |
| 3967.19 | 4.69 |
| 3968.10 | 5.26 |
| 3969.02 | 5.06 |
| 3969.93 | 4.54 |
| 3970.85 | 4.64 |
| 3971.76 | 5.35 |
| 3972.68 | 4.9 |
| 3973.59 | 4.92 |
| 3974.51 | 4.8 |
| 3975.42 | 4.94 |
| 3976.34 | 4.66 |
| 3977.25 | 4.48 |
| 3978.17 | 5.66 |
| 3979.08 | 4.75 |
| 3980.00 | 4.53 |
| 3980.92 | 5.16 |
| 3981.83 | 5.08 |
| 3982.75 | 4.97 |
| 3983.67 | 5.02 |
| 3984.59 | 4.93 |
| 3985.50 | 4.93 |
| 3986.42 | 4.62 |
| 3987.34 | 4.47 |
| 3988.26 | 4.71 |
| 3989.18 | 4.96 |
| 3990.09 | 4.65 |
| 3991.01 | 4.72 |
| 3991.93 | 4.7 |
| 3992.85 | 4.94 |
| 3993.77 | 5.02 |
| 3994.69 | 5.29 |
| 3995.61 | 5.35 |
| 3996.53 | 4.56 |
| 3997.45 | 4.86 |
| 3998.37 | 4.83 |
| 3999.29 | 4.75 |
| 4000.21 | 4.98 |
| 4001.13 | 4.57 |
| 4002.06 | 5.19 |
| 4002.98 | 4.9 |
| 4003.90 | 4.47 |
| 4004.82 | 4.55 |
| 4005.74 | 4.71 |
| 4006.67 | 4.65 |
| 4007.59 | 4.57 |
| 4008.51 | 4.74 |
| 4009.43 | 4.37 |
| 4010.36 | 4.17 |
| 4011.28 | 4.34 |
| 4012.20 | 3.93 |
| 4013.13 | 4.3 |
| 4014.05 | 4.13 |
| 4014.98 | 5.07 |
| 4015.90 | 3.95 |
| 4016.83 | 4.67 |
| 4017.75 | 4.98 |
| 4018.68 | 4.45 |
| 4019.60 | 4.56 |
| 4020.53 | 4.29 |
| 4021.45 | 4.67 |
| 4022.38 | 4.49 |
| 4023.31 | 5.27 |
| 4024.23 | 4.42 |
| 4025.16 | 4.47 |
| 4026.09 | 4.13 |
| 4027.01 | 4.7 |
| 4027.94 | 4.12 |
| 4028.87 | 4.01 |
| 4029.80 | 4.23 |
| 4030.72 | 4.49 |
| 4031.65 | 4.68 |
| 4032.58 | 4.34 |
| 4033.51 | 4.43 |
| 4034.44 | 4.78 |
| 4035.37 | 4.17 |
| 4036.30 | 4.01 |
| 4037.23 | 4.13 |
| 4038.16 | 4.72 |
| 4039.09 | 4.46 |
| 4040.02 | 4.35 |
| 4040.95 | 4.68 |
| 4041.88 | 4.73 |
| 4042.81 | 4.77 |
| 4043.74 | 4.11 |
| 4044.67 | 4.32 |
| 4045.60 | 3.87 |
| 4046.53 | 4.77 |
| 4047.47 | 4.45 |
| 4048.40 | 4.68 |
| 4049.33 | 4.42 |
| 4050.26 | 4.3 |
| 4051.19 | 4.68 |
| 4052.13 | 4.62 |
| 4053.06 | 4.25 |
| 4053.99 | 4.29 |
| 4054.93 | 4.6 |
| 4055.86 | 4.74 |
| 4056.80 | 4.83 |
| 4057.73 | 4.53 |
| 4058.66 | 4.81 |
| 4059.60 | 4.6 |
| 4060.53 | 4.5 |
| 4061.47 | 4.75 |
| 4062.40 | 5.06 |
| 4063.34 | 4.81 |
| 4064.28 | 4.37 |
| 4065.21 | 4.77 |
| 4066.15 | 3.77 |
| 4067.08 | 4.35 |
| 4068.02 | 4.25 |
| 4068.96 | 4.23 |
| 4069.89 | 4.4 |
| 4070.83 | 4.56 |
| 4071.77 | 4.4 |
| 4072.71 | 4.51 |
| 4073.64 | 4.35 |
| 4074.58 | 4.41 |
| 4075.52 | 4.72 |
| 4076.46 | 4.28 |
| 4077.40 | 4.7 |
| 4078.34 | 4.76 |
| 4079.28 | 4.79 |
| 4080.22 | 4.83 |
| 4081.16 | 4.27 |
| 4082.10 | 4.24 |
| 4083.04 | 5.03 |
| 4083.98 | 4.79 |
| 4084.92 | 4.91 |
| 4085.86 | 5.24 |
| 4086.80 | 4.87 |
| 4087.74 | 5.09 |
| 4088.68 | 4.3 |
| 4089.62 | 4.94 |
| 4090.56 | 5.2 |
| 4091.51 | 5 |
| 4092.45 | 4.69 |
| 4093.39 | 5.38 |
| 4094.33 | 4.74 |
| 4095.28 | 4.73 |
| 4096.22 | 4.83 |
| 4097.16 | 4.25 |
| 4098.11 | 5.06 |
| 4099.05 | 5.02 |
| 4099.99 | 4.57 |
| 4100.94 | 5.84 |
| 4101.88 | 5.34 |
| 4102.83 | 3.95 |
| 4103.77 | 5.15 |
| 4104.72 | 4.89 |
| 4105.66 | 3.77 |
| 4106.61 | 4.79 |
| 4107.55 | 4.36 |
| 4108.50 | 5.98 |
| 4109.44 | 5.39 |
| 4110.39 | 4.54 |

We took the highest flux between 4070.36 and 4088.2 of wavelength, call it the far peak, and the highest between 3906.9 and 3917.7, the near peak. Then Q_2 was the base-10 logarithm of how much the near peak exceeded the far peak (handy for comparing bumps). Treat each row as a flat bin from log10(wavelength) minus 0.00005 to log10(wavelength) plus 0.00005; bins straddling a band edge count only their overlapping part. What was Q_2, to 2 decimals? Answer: -0.57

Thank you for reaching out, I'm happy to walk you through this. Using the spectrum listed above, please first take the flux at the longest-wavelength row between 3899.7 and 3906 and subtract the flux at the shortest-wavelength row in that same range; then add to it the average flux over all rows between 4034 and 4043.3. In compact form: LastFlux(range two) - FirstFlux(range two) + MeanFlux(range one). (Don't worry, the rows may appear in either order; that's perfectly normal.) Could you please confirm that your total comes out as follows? 4.56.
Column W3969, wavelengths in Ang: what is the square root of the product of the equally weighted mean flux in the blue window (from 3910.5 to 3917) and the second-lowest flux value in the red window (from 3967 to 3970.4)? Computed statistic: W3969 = 4.79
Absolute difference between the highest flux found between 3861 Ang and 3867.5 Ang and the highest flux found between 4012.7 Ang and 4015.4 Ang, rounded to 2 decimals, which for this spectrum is 2.27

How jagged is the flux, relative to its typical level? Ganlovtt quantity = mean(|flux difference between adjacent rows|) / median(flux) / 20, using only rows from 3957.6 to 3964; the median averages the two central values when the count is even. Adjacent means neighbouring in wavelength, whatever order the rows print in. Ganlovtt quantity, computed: 0.0041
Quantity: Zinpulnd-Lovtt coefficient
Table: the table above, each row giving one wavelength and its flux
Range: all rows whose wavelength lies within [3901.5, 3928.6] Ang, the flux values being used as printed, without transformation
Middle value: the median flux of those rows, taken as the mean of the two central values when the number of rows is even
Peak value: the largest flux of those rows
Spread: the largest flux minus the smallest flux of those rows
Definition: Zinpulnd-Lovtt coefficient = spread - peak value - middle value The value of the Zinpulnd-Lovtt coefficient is -9.0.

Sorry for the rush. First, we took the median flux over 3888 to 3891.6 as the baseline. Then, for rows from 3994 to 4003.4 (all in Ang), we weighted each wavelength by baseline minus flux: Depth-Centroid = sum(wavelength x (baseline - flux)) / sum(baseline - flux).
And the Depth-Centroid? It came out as 3999.2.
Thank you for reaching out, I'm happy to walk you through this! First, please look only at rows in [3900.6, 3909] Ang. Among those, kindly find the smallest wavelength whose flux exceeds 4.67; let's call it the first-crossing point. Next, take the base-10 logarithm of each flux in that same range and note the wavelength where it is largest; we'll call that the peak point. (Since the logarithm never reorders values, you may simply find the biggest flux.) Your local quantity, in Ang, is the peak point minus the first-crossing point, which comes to 0.0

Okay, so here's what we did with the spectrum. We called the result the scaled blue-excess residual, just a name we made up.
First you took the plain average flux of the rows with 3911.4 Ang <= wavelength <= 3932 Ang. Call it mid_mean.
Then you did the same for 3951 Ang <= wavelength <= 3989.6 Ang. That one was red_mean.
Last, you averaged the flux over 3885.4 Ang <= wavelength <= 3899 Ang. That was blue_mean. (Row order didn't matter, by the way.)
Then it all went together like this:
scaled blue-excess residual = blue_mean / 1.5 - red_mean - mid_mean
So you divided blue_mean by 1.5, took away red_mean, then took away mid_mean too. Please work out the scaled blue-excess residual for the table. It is -6.23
